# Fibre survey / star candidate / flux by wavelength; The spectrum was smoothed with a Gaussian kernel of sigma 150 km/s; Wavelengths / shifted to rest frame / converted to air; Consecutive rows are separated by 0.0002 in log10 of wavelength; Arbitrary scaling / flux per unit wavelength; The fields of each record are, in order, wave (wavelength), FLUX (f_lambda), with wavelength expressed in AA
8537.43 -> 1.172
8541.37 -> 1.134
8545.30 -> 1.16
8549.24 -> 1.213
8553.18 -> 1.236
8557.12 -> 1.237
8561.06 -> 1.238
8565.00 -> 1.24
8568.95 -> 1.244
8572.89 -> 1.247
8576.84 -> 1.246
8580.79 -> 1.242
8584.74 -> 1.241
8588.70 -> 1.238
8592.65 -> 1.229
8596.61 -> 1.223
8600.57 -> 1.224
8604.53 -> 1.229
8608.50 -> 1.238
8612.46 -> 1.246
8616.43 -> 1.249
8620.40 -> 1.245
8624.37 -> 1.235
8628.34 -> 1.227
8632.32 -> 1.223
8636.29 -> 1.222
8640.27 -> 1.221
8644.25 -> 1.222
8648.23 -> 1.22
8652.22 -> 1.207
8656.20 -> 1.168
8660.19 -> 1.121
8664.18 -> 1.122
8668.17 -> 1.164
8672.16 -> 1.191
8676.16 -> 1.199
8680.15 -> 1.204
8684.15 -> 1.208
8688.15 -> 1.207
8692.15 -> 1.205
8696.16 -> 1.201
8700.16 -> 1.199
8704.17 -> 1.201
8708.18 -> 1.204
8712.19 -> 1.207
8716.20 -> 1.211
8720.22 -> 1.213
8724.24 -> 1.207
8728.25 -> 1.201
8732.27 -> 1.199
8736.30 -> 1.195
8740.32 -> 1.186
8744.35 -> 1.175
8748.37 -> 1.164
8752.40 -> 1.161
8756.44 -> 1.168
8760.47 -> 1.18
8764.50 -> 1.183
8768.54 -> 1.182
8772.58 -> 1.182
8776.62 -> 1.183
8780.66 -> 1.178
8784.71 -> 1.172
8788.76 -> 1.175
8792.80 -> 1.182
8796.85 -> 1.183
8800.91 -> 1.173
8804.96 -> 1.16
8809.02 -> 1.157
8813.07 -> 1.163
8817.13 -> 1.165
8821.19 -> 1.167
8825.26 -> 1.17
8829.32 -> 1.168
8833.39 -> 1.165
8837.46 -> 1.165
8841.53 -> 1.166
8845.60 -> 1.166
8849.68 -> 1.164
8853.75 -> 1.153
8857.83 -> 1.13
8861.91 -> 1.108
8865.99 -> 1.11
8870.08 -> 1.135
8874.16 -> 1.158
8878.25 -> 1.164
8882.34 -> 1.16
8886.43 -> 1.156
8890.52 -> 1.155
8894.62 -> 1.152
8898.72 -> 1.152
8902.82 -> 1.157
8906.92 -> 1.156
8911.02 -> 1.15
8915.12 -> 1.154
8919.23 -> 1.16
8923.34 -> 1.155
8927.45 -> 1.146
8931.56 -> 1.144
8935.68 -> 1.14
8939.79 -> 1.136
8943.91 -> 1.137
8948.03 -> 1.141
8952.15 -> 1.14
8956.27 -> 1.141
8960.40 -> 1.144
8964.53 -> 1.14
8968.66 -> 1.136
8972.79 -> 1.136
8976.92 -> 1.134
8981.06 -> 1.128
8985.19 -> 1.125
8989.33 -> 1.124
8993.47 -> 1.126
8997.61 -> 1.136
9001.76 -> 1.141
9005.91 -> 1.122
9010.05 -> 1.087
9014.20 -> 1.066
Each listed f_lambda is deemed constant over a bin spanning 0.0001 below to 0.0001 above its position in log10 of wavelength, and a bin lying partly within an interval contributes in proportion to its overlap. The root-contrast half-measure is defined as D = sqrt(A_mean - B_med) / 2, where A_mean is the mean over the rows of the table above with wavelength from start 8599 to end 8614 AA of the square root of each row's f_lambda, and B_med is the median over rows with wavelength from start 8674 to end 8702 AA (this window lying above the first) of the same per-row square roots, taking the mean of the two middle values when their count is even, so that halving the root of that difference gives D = 0.059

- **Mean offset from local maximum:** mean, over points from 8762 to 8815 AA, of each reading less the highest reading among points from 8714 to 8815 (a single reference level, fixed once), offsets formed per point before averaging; -0.038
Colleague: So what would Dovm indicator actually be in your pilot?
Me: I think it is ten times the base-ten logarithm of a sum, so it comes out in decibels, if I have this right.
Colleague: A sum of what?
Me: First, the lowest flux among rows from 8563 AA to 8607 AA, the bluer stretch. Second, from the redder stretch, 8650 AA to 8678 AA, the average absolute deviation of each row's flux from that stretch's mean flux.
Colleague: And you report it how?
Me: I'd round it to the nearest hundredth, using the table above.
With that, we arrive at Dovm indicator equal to 0.97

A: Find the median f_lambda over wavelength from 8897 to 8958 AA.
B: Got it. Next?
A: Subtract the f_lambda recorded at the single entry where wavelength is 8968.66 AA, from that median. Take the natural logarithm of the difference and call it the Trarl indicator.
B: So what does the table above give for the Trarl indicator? -4.61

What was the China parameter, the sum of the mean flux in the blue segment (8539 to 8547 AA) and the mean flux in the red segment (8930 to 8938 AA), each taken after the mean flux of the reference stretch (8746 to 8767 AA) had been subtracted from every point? -0.05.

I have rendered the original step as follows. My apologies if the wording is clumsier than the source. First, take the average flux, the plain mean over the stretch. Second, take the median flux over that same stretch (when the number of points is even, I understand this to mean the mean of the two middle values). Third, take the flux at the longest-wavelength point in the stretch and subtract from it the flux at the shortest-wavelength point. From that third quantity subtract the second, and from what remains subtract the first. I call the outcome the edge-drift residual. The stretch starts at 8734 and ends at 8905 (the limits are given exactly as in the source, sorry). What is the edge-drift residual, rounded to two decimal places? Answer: -2.37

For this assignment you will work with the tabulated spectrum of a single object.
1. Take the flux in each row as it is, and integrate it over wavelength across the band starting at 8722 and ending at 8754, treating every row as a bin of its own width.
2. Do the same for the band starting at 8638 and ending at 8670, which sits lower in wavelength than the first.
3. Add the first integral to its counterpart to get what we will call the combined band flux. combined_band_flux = 75.8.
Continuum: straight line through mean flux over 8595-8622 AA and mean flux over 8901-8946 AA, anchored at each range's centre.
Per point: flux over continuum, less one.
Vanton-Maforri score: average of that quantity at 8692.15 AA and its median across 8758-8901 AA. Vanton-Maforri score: -0.0070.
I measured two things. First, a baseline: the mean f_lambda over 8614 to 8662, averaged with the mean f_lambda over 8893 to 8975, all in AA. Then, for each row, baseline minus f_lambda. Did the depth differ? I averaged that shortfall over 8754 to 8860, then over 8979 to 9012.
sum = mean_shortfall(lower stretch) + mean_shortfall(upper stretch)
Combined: 0.07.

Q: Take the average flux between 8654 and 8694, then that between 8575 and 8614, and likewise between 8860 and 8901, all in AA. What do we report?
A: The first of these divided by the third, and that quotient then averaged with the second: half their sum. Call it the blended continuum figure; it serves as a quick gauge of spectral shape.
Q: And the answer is 1.13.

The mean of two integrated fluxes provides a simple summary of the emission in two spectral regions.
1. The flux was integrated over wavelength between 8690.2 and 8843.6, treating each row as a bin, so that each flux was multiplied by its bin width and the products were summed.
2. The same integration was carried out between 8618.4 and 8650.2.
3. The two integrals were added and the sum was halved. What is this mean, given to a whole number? 110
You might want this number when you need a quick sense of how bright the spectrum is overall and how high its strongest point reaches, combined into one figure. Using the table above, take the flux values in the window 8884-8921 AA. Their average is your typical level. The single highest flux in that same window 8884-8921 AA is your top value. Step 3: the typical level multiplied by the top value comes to 1.34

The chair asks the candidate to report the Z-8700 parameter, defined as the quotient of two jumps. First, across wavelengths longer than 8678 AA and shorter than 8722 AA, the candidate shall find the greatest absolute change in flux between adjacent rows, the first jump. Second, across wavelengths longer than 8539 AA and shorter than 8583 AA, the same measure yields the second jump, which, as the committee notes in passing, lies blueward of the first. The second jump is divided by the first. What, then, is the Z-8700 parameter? 13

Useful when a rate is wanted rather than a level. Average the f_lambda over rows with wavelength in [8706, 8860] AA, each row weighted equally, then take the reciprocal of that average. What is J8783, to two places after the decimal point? 0.85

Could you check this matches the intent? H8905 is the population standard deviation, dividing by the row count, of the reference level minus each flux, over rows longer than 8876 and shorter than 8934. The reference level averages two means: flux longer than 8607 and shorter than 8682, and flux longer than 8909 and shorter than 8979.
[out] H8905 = 0.005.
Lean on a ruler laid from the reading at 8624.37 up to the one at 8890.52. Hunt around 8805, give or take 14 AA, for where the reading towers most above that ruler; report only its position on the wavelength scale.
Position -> 8796.85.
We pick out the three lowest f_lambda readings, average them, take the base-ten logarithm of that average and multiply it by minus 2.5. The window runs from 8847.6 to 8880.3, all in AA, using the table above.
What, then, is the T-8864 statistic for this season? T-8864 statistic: -0.119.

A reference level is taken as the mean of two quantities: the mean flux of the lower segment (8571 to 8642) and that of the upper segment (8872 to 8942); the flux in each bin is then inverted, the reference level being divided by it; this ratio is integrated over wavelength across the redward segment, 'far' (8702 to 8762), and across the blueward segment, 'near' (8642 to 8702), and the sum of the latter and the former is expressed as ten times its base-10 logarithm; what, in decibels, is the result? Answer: 20.8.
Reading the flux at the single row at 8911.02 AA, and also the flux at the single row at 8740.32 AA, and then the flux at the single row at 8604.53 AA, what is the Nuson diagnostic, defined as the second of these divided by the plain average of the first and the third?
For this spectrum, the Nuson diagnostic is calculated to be 1.00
